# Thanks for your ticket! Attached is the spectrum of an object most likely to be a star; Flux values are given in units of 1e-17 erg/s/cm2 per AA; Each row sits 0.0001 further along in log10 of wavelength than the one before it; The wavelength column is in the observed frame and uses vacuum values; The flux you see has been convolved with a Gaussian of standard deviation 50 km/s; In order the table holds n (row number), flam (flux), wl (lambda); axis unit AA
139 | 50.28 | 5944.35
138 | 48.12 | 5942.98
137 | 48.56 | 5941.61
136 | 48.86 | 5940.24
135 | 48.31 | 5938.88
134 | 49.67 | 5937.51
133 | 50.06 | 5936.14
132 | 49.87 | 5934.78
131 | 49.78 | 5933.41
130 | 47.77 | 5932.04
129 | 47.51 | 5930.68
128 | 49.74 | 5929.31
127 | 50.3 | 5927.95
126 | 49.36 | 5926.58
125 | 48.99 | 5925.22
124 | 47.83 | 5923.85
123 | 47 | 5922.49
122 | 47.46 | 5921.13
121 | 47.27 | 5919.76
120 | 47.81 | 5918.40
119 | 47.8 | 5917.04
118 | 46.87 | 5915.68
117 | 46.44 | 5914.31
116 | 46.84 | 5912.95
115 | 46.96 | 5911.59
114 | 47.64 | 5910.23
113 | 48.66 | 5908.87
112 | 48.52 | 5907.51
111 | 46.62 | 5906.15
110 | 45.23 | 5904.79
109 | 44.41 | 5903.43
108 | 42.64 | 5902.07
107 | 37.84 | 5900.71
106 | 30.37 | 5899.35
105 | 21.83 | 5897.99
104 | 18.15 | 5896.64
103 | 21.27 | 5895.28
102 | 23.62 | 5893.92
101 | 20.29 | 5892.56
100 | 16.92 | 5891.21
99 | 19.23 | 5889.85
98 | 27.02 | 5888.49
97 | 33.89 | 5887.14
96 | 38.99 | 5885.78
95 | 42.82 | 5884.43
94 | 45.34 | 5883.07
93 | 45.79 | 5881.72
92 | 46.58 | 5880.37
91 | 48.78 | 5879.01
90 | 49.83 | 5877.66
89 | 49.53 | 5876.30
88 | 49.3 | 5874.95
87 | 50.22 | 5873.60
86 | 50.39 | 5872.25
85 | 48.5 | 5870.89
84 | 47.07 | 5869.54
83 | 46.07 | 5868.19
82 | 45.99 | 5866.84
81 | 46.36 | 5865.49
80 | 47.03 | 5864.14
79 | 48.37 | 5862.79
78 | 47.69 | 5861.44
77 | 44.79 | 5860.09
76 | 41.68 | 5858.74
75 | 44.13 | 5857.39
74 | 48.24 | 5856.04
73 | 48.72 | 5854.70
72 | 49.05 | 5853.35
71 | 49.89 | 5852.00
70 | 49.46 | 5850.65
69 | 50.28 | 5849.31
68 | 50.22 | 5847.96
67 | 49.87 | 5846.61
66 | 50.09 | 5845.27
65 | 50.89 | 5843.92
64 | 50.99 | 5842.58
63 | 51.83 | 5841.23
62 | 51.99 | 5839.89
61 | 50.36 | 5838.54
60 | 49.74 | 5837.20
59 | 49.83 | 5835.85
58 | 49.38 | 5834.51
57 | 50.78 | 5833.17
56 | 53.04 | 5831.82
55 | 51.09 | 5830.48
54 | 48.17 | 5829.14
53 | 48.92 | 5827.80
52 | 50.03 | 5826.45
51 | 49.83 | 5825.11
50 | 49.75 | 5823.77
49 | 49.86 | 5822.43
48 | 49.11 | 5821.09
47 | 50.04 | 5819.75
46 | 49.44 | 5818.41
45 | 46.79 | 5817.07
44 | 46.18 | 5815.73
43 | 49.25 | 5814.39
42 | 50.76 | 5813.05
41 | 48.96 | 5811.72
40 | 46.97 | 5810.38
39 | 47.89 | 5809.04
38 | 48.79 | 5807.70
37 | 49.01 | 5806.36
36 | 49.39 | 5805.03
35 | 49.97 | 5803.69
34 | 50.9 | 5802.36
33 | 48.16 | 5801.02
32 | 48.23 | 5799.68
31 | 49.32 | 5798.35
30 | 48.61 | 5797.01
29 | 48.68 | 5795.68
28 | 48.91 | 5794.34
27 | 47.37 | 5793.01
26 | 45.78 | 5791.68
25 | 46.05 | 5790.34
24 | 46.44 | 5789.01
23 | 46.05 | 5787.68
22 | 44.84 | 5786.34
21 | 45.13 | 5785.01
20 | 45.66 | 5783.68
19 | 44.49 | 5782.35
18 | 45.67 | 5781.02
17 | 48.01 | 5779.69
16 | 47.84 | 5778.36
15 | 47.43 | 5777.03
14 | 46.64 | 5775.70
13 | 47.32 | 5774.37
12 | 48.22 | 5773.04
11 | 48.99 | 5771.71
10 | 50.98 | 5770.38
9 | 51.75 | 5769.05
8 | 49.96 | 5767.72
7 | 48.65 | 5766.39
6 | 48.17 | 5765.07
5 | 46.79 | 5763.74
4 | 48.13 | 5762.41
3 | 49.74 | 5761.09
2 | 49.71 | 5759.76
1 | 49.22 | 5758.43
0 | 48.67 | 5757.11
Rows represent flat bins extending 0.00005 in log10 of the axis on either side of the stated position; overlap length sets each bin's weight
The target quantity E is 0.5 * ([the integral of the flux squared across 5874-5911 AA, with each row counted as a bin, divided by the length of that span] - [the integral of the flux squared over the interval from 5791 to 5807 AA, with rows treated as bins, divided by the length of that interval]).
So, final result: -413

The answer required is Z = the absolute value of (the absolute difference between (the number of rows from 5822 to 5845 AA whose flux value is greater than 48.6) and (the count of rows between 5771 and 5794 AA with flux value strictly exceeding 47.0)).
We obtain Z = 9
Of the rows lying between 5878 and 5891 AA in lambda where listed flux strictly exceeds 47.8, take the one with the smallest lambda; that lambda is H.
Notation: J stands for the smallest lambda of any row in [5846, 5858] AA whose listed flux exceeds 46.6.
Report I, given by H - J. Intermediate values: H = 5879.01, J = 5846.61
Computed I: 32.4 AA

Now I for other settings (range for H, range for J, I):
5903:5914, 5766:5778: 141.1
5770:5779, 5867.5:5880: -99.2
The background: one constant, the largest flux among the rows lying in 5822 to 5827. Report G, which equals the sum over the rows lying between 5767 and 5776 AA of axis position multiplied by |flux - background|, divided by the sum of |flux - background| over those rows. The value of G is 5773.2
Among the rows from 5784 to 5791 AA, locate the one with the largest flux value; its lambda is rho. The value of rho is 5789.01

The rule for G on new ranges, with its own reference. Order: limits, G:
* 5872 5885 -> 5881.9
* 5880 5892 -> 5888.3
